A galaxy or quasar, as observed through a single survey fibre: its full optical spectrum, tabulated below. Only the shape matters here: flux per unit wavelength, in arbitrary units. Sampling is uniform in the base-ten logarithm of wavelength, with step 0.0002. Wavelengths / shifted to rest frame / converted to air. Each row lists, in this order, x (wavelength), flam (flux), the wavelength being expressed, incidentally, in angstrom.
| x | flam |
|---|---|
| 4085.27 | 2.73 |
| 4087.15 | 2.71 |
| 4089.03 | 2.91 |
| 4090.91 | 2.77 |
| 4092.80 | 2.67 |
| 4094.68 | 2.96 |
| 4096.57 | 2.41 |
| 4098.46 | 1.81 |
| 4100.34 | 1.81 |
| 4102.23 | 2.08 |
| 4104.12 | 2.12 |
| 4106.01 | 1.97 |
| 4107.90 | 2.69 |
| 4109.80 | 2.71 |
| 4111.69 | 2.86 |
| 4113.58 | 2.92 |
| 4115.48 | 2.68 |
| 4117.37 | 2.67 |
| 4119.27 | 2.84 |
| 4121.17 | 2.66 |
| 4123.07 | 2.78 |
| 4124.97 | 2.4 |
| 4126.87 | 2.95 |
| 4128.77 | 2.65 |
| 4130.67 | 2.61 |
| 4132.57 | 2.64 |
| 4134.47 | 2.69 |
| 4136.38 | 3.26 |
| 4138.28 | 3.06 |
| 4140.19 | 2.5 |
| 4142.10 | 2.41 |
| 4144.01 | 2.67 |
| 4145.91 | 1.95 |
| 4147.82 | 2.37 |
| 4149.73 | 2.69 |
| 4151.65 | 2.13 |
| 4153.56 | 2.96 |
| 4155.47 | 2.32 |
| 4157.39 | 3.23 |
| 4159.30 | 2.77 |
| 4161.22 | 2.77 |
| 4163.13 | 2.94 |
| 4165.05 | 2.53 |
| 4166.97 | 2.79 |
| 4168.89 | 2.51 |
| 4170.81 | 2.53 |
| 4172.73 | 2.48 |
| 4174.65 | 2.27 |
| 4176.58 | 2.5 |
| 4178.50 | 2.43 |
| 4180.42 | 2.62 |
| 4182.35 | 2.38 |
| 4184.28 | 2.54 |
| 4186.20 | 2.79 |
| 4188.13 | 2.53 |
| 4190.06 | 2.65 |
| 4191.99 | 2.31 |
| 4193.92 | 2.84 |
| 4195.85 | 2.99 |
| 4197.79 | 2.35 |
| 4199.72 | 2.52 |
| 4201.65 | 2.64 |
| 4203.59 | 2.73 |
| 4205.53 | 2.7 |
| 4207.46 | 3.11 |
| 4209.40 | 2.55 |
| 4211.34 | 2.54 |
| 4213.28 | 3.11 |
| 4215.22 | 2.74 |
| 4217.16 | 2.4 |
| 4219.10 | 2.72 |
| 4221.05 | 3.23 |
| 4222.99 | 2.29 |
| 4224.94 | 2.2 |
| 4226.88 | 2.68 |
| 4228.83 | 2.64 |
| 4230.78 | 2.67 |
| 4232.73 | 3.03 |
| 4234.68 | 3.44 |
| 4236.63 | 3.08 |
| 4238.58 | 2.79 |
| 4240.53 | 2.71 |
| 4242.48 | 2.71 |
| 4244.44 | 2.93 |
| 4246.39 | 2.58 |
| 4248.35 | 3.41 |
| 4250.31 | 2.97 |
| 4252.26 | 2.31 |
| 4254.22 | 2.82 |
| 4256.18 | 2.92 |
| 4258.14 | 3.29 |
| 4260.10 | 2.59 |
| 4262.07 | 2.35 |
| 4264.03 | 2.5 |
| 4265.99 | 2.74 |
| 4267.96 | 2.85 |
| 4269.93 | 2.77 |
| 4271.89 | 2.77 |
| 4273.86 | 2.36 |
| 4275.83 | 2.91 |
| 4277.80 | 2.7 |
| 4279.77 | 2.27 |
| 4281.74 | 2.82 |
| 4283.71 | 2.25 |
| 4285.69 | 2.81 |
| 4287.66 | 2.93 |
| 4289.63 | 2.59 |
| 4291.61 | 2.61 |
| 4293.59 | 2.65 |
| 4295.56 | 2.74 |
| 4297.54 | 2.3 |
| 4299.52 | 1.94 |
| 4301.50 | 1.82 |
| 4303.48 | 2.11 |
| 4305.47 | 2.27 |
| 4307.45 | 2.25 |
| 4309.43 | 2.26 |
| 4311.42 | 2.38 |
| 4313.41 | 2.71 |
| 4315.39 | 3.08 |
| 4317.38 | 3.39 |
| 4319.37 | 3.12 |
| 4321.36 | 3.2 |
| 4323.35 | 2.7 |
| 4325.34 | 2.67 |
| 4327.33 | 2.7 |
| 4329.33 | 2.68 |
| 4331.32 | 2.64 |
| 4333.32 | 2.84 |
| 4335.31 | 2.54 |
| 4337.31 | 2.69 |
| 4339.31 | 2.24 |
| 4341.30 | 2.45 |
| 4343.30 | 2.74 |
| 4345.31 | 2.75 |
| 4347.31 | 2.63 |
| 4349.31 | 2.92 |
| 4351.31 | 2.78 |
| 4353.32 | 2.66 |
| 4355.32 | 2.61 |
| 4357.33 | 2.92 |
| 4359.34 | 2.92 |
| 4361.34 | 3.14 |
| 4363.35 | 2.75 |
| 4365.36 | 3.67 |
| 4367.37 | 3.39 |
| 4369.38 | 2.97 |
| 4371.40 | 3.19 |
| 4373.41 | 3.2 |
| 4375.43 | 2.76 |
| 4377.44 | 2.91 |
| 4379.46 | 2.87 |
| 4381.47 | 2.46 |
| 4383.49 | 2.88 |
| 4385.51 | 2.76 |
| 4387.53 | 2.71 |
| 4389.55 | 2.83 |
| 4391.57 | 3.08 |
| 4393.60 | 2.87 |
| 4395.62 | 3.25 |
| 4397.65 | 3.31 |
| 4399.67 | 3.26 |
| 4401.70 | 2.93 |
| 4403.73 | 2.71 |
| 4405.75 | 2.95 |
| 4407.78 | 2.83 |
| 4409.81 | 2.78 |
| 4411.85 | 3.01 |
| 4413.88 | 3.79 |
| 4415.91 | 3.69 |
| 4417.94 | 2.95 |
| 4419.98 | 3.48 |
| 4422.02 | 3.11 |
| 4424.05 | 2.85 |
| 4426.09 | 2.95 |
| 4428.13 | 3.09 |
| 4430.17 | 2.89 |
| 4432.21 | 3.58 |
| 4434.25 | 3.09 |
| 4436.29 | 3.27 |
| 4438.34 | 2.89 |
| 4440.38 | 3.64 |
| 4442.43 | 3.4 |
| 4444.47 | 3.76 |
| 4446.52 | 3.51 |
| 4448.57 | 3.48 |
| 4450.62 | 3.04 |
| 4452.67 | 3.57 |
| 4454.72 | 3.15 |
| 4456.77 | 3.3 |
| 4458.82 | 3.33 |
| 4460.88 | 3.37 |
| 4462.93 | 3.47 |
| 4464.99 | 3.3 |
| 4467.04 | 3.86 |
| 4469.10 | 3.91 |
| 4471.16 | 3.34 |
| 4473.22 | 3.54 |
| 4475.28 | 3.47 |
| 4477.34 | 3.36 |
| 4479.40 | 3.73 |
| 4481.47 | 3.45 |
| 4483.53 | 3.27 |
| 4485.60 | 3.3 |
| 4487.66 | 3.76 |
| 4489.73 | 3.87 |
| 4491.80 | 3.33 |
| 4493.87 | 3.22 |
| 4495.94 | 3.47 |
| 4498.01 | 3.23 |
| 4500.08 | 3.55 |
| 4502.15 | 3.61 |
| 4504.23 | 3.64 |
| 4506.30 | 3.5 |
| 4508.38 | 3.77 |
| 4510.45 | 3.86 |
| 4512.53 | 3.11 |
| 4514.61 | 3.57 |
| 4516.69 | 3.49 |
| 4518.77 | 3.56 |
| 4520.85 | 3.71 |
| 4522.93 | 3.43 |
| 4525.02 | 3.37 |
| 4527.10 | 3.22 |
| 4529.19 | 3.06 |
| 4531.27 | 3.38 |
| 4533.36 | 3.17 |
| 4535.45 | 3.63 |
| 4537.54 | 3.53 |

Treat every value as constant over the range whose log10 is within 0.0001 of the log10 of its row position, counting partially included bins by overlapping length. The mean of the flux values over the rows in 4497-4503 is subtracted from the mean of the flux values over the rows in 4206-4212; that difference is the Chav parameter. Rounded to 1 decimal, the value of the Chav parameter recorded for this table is -0.7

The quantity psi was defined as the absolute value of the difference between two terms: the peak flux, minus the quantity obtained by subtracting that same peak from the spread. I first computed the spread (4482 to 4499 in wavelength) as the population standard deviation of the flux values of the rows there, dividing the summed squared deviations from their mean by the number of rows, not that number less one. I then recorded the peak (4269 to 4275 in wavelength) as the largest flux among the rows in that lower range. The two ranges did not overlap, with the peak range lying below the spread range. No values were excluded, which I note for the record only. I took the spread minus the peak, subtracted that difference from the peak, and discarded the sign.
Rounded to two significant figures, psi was 5.3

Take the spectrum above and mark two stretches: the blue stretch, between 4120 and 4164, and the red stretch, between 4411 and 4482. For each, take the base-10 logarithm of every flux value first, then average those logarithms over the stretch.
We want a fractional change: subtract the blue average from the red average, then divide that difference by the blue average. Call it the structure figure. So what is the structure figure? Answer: 0.24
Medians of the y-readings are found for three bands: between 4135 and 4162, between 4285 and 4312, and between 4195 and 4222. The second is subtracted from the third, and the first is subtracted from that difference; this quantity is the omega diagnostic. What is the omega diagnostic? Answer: -2.31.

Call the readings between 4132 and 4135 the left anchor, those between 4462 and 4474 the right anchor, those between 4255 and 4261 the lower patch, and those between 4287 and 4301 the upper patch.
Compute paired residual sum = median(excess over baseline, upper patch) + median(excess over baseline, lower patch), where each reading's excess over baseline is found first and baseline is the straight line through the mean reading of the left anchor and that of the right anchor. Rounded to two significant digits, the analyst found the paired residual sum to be -0.56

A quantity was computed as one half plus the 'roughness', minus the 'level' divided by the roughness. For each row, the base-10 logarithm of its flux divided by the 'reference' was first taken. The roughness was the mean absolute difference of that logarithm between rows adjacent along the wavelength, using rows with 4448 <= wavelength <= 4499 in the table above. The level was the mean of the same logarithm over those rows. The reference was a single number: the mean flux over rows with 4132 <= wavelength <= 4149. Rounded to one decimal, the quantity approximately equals -3.2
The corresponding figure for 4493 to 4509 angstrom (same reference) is -4.8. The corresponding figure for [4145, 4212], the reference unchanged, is 0.7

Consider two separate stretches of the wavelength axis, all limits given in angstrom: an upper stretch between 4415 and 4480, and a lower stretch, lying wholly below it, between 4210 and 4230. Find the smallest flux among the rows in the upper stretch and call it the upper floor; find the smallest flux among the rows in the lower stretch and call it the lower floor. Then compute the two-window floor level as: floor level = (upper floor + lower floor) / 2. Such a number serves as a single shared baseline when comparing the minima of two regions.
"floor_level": 2.5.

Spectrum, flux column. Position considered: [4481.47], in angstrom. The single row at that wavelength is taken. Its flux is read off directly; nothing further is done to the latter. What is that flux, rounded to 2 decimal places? 3.45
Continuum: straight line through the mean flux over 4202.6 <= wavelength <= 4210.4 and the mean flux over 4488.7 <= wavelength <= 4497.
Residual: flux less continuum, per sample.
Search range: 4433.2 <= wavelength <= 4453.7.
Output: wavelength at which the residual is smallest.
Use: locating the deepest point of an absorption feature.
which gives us 4438.34 angstrom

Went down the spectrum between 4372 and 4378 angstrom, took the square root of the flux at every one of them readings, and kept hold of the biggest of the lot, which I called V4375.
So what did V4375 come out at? 1.79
